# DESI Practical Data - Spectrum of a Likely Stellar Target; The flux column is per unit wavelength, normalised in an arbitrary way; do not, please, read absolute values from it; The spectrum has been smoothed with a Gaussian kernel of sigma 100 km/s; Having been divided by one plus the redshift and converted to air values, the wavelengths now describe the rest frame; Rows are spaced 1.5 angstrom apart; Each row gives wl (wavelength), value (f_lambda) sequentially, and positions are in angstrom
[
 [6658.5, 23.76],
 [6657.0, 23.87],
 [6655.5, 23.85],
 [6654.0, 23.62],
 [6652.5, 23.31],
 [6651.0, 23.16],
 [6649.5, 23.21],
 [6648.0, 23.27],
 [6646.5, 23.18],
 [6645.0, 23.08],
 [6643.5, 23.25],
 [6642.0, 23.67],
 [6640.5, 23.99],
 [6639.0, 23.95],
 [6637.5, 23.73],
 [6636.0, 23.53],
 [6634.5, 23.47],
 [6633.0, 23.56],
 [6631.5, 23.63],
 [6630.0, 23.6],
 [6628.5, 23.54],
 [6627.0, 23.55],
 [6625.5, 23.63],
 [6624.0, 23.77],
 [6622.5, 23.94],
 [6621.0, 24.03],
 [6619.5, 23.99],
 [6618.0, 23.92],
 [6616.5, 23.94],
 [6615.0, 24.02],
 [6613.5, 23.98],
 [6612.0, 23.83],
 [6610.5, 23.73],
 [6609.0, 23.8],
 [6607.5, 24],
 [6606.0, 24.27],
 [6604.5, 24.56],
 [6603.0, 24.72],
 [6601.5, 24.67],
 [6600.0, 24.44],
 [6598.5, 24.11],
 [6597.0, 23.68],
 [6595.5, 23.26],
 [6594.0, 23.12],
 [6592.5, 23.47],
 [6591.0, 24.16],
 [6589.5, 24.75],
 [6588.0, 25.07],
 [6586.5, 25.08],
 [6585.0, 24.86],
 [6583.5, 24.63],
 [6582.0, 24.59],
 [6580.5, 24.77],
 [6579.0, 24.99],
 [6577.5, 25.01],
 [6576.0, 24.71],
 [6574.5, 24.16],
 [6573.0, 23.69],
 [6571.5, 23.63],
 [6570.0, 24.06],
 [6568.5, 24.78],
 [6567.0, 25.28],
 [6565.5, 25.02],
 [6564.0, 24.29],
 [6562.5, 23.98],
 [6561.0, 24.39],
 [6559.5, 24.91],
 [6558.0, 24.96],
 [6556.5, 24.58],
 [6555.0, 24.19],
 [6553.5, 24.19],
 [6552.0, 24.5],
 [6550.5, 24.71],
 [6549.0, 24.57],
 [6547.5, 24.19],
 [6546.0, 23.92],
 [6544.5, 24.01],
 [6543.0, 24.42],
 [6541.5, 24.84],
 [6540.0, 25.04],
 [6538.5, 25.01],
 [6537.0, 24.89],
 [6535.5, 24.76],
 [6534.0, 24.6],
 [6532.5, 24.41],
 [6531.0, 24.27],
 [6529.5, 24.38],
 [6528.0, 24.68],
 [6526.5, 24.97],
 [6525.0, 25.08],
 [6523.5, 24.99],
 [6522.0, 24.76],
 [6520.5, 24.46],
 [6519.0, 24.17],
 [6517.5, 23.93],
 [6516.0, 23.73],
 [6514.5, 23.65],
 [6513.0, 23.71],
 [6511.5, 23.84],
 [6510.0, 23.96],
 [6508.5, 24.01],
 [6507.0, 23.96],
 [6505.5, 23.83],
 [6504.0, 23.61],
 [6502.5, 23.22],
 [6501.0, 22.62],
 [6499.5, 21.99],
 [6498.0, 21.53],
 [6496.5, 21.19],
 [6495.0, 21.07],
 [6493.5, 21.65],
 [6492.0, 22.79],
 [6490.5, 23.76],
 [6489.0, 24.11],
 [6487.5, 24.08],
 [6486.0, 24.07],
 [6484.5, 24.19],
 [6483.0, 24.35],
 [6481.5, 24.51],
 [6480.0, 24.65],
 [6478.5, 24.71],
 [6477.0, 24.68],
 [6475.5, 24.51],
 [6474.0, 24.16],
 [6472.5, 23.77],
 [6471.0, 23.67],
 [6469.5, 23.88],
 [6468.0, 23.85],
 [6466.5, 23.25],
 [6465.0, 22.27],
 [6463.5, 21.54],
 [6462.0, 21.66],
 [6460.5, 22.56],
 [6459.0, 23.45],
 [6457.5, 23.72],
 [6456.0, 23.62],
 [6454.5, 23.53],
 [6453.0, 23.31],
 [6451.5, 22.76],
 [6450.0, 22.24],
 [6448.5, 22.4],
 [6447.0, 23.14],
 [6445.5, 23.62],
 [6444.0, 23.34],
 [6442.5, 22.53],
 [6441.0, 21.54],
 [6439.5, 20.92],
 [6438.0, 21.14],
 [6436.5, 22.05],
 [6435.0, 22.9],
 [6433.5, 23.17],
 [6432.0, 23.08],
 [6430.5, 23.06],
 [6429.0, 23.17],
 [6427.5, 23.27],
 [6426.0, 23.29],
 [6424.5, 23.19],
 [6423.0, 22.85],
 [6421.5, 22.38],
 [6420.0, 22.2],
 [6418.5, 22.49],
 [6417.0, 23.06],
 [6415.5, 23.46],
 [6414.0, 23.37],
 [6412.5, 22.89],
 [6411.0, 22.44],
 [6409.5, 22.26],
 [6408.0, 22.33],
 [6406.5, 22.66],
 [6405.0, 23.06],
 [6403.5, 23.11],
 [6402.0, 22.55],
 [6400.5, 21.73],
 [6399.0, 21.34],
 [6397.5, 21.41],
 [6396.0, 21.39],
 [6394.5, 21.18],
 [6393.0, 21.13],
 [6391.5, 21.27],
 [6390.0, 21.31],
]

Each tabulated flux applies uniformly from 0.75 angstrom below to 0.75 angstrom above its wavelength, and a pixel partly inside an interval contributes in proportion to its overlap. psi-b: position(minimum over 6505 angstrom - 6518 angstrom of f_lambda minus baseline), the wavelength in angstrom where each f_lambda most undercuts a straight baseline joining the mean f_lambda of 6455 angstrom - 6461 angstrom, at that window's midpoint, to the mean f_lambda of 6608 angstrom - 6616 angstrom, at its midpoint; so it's 6514.5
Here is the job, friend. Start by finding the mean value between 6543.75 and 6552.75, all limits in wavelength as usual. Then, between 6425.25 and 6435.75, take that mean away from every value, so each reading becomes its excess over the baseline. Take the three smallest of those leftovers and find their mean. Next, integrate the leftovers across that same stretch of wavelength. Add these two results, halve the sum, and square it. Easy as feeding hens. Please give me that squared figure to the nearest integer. 47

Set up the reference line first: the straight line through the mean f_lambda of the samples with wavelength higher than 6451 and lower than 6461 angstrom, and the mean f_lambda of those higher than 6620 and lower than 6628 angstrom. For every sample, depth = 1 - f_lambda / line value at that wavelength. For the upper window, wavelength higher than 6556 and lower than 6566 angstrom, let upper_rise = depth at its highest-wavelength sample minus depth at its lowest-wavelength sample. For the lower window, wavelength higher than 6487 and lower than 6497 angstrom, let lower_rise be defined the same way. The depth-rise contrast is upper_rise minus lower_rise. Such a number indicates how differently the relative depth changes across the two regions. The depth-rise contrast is -0.14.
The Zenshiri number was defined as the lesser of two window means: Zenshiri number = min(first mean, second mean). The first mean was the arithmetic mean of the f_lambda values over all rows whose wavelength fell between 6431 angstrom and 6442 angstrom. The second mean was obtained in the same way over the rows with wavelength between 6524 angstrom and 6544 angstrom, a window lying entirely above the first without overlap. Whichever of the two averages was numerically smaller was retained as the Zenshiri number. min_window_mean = 22.1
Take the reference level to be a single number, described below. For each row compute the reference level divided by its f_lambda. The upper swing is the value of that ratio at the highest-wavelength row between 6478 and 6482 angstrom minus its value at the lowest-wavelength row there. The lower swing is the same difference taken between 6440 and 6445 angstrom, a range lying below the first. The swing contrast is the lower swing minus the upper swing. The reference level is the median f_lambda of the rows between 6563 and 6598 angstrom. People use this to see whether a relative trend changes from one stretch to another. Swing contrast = -0.10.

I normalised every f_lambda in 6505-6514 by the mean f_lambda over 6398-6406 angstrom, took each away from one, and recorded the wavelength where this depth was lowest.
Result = 6508.5 angstrom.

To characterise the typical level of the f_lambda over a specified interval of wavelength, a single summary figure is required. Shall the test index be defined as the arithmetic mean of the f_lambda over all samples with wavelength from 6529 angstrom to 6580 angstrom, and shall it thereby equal 24.5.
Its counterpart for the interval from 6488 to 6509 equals 22.8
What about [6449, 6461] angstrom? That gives 23.1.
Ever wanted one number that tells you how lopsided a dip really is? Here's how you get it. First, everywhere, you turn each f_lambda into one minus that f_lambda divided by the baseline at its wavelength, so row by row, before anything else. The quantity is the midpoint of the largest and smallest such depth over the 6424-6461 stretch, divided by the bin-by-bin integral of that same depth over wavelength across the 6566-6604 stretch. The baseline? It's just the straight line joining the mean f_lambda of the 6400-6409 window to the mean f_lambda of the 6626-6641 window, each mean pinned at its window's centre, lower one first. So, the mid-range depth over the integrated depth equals -0.013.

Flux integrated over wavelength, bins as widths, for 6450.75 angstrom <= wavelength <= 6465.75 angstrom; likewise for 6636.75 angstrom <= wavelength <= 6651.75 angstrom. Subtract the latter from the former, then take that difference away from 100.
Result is 109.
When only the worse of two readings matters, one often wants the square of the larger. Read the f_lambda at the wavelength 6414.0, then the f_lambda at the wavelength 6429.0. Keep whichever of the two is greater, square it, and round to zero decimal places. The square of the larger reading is 546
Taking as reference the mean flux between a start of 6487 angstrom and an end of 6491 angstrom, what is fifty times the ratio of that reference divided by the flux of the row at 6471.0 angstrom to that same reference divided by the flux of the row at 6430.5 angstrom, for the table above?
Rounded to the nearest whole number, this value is 49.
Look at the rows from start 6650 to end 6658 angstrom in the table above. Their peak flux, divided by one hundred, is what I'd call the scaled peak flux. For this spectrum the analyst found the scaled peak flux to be 0.239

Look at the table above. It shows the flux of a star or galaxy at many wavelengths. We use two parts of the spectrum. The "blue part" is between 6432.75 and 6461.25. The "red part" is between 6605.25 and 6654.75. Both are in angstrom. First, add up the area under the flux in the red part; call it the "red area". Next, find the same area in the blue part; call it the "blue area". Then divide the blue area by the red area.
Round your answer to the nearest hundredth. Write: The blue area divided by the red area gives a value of 0.55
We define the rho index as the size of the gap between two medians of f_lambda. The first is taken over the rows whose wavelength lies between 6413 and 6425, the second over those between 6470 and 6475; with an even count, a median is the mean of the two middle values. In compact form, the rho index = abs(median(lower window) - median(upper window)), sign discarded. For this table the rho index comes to 0.8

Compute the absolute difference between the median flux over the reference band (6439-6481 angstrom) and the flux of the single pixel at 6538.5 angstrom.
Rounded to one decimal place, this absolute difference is 1.6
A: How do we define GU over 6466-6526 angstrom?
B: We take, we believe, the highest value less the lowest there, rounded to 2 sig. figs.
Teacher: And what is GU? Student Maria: 4.0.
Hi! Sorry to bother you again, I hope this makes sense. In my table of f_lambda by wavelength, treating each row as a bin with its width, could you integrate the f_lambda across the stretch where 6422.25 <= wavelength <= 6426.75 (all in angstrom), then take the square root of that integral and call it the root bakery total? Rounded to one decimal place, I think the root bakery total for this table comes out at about 10.2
